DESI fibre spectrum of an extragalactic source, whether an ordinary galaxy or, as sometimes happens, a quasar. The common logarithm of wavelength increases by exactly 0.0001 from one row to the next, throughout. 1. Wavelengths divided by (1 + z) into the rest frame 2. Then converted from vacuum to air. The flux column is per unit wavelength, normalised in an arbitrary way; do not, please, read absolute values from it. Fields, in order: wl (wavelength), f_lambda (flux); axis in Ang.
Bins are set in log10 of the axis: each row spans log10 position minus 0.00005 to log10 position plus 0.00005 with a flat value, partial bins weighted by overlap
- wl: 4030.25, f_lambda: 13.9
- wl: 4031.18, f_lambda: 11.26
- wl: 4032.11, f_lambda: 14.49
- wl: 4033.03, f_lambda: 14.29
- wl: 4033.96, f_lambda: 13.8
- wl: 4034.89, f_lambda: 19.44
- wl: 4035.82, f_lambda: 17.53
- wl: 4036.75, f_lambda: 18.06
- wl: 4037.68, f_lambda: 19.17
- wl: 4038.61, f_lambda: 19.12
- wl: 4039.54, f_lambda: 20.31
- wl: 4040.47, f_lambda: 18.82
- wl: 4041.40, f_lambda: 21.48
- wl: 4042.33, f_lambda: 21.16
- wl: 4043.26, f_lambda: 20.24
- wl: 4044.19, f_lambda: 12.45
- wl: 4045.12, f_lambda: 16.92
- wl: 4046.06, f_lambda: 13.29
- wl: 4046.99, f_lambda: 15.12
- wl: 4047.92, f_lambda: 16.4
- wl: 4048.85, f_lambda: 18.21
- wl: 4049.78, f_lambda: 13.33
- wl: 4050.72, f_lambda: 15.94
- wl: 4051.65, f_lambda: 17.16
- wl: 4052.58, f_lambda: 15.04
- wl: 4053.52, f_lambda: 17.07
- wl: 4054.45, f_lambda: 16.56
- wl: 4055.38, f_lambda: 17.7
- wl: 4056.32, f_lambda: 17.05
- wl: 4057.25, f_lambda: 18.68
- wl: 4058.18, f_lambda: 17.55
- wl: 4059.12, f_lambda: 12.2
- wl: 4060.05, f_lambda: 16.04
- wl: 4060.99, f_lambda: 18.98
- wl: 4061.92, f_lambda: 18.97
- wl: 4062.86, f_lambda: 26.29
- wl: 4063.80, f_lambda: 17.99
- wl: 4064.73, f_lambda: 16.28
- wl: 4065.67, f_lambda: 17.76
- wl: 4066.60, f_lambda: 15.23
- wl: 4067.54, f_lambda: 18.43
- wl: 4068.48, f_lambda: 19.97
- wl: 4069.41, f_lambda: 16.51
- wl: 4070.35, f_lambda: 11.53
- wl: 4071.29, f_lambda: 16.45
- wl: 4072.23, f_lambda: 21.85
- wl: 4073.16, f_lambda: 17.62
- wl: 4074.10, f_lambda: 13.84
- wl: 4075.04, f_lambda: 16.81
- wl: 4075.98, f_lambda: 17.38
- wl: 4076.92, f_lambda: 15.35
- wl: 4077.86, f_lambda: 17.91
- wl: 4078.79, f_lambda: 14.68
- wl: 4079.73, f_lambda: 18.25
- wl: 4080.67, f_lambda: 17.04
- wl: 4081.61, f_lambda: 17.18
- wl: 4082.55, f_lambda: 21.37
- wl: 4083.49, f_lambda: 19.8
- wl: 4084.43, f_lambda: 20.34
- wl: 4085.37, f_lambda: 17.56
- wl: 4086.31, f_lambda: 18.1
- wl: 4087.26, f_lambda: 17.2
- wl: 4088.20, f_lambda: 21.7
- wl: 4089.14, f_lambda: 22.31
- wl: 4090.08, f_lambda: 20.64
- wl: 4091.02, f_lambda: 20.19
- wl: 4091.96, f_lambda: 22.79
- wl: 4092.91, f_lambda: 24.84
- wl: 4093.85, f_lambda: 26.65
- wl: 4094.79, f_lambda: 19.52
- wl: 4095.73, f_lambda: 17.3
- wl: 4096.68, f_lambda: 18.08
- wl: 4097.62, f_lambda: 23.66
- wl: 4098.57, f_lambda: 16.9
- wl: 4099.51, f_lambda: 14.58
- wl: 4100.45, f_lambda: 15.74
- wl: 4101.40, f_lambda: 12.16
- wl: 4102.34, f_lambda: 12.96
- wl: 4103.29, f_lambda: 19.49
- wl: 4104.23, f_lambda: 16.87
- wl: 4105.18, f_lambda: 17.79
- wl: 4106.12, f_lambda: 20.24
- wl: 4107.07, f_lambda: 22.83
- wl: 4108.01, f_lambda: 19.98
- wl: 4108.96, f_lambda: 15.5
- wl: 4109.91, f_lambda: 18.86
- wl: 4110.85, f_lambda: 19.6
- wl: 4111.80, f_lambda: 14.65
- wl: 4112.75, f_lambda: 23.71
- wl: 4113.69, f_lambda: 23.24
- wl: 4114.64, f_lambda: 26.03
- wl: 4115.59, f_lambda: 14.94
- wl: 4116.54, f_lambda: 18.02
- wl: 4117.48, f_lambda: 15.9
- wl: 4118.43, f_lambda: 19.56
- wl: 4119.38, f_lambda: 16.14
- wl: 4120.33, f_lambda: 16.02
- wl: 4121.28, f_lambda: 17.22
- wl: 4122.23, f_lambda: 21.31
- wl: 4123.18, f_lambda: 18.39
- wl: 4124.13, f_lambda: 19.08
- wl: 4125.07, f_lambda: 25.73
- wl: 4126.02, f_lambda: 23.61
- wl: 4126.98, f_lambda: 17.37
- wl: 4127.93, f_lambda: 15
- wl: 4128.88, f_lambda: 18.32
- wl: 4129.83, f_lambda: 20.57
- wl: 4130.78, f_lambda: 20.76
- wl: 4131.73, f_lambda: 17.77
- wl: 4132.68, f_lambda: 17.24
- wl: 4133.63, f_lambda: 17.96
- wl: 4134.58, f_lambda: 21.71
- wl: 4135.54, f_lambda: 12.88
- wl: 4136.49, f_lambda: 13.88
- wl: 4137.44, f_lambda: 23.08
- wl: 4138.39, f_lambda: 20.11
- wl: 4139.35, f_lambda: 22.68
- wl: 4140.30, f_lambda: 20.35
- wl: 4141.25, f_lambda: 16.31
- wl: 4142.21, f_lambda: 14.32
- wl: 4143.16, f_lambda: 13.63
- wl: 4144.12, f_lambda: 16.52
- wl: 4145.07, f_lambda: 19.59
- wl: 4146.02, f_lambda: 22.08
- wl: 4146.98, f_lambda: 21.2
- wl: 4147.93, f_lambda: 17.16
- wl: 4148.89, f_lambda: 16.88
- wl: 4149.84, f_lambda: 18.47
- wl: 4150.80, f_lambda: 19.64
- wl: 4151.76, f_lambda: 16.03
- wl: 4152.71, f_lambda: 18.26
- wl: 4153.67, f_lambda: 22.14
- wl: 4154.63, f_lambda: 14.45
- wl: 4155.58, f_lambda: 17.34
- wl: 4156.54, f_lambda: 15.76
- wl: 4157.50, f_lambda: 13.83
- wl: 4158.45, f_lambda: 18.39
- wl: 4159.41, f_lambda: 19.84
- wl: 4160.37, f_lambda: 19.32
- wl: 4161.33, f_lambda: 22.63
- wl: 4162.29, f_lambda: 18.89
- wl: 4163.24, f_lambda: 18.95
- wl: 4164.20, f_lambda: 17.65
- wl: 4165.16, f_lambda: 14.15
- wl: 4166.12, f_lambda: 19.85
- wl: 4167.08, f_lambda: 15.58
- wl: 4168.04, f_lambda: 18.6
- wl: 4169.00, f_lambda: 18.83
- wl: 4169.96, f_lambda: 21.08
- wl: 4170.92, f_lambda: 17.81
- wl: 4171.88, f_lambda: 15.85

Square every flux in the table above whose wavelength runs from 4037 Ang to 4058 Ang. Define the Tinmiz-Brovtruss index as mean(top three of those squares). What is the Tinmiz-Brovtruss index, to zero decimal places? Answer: 441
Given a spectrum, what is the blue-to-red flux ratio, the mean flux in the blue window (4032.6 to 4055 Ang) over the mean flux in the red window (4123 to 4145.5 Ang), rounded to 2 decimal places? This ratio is 0.92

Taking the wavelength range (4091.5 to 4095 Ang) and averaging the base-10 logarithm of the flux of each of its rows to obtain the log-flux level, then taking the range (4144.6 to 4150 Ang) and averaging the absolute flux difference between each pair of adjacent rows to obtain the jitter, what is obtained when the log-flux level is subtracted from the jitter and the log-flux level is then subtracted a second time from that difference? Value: -0.9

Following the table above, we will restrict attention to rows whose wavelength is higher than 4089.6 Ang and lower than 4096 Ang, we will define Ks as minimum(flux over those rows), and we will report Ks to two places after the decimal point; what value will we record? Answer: 17.30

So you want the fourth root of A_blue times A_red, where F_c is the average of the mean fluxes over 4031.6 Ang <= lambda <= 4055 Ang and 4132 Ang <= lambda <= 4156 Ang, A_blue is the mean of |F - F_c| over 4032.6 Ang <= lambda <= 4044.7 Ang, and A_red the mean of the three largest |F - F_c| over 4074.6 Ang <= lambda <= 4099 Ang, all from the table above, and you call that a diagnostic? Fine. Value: 2.07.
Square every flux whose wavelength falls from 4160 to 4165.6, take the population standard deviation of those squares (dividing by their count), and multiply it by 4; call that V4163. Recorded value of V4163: 368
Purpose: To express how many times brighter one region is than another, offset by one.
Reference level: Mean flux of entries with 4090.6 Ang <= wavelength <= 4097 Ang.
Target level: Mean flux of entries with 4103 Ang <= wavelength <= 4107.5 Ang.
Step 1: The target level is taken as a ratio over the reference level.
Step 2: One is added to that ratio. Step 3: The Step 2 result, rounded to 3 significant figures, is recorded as 1.91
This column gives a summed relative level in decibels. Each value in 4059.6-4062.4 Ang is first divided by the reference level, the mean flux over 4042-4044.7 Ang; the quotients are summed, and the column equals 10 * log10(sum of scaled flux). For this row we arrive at 4.8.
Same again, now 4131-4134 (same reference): 4.7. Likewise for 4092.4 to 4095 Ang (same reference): 6.0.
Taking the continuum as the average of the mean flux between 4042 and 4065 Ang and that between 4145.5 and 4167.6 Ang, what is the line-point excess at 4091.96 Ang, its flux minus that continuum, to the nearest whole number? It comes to 5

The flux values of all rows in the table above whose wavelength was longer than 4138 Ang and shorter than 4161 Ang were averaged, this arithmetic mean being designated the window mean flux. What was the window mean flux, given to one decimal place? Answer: 18.1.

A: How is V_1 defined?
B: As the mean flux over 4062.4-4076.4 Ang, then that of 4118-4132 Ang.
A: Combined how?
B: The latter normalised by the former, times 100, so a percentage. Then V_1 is 109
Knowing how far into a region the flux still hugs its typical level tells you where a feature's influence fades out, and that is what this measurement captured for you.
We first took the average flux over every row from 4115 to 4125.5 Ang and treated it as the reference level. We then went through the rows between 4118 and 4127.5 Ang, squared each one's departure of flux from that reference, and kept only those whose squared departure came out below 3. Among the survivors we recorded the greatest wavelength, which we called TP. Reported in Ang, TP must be 4126.98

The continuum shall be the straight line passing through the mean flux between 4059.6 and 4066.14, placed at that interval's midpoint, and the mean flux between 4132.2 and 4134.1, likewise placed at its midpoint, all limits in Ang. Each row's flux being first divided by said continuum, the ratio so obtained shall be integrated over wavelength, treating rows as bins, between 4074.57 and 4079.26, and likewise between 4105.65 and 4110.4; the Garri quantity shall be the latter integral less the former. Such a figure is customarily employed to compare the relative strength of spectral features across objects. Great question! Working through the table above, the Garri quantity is 1.0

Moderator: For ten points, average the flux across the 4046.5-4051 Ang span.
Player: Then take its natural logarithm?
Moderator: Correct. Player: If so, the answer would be 2.76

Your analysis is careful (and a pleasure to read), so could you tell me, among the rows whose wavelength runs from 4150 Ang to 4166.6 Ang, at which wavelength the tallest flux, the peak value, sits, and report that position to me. 4161.33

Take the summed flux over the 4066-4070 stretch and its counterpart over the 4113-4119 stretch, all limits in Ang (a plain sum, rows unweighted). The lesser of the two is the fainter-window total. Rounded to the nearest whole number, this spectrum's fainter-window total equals 70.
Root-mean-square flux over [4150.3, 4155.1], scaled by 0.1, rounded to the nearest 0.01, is 1.83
